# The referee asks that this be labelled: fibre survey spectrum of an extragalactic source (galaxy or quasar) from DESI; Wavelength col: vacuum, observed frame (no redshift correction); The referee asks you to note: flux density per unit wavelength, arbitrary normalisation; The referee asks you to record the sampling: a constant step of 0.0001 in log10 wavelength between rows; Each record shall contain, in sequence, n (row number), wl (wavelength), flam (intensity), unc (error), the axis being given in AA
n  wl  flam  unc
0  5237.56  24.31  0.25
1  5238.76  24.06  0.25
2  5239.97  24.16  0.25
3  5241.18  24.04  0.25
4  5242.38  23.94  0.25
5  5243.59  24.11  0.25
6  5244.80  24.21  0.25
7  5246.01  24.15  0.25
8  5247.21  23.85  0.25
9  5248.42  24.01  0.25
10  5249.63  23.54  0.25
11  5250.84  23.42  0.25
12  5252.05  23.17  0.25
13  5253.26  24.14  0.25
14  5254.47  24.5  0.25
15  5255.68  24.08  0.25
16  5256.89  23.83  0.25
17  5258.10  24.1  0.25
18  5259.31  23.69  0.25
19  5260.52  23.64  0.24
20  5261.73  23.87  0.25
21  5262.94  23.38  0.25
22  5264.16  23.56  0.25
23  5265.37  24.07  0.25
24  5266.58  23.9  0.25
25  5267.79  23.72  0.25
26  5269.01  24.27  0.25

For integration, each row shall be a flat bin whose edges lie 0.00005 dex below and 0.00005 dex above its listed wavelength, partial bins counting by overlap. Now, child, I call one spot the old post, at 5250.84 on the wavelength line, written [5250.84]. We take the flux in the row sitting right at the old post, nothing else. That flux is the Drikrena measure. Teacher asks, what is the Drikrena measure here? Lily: 23.42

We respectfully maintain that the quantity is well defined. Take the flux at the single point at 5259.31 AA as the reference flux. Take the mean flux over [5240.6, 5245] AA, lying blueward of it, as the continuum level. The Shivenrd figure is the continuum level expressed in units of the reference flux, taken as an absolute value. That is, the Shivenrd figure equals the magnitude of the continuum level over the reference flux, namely 1.02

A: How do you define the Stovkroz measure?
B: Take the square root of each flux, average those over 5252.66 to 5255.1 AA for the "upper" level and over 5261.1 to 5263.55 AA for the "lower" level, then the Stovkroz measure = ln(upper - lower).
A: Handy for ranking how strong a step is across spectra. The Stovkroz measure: -2.6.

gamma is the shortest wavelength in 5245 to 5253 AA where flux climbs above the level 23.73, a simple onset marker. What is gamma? 5246.01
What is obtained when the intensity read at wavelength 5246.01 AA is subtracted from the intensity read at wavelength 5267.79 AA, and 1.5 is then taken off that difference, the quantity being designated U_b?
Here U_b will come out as -1.9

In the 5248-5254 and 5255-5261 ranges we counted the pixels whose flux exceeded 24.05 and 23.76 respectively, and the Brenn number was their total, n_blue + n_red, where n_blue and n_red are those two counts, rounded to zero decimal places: 4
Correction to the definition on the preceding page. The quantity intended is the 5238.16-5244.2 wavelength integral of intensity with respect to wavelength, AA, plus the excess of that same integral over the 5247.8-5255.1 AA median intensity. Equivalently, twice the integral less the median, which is 267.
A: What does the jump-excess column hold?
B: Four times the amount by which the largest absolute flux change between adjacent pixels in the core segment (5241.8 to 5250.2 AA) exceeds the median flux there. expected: -94.2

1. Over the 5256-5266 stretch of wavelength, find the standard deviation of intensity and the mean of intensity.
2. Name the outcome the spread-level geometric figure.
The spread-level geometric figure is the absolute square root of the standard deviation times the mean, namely 2.4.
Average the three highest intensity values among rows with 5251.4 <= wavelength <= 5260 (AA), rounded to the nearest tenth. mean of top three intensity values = 24.2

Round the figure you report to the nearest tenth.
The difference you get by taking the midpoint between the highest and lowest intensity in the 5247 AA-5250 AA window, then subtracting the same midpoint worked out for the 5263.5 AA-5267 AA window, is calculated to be 0.0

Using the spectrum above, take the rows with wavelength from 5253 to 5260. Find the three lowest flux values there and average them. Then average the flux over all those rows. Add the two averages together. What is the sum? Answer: 47.92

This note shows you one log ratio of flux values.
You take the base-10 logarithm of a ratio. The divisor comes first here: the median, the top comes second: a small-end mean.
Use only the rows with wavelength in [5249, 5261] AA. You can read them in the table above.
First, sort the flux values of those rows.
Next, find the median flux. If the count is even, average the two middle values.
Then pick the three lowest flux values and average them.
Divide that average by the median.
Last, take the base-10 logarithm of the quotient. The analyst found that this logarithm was -0.0071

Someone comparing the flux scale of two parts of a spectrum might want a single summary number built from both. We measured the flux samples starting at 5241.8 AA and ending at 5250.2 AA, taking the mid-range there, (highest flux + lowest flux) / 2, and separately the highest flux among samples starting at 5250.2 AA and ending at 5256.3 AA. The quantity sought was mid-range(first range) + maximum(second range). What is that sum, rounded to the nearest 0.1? 48.4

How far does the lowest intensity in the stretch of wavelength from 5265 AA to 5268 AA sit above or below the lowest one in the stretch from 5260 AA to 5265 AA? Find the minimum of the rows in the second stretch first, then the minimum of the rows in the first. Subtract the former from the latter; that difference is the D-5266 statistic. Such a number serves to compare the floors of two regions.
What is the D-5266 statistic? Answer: 0.3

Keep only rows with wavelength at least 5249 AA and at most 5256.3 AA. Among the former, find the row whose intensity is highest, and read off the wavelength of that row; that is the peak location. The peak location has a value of 5254.47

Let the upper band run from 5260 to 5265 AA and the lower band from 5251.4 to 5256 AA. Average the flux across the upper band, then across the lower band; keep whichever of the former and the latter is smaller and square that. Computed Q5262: 558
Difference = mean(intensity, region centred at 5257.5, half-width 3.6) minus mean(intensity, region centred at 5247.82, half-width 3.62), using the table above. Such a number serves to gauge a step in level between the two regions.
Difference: 0.11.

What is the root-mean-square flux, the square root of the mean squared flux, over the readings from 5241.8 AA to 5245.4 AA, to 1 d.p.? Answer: 24.1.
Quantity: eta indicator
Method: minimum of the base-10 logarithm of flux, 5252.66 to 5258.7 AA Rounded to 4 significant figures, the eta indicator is 1.377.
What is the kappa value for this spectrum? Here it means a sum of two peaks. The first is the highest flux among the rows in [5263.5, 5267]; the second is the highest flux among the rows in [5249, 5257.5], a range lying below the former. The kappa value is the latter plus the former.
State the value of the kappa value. 48.6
